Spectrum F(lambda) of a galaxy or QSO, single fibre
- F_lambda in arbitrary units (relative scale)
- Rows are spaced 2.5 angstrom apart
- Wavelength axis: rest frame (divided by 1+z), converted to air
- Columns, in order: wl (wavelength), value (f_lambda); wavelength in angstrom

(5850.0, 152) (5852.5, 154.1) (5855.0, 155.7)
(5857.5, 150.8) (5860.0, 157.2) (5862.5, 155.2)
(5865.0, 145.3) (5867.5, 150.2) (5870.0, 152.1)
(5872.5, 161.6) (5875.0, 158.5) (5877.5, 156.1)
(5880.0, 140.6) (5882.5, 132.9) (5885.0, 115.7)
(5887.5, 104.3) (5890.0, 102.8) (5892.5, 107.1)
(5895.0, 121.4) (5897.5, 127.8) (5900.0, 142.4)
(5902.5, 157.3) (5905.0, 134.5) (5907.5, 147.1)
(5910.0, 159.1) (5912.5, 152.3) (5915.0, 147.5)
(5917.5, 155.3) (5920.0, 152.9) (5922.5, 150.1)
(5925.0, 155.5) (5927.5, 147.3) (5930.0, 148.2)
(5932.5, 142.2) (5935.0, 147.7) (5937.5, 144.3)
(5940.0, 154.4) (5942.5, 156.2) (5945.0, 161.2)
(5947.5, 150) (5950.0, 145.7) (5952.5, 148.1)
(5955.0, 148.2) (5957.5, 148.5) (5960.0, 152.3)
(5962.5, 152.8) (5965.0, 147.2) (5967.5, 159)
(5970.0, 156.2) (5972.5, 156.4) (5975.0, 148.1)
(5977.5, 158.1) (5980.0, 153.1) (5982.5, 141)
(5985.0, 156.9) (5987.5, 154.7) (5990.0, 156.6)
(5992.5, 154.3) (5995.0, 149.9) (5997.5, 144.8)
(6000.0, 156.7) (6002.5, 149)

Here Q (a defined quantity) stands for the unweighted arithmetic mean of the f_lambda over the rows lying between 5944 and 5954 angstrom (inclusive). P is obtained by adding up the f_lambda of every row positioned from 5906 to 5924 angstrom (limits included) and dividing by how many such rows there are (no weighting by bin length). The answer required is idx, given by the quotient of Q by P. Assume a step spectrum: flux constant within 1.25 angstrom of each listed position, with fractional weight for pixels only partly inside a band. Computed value 0.99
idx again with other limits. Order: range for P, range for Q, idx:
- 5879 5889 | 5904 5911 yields 1.19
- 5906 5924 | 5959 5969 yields 1.01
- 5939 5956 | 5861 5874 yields 1.01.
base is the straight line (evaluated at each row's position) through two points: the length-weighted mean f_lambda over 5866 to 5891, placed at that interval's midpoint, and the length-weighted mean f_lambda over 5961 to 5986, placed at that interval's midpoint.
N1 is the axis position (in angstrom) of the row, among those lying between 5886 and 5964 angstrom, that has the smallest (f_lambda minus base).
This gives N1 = 5890.0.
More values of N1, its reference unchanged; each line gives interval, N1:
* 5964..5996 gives 5982.5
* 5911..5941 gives 5932.5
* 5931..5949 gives 5932.5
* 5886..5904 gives 5890.0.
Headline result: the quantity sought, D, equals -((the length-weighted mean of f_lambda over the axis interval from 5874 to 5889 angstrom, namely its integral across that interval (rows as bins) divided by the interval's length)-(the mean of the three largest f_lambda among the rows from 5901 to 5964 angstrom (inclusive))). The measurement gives 25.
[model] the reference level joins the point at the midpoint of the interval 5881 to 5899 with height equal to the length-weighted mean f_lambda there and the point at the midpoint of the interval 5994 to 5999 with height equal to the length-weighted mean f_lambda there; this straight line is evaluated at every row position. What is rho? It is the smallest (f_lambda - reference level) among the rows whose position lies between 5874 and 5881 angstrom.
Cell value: 27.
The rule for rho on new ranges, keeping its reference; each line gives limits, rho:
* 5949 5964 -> 12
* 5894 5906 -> 3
